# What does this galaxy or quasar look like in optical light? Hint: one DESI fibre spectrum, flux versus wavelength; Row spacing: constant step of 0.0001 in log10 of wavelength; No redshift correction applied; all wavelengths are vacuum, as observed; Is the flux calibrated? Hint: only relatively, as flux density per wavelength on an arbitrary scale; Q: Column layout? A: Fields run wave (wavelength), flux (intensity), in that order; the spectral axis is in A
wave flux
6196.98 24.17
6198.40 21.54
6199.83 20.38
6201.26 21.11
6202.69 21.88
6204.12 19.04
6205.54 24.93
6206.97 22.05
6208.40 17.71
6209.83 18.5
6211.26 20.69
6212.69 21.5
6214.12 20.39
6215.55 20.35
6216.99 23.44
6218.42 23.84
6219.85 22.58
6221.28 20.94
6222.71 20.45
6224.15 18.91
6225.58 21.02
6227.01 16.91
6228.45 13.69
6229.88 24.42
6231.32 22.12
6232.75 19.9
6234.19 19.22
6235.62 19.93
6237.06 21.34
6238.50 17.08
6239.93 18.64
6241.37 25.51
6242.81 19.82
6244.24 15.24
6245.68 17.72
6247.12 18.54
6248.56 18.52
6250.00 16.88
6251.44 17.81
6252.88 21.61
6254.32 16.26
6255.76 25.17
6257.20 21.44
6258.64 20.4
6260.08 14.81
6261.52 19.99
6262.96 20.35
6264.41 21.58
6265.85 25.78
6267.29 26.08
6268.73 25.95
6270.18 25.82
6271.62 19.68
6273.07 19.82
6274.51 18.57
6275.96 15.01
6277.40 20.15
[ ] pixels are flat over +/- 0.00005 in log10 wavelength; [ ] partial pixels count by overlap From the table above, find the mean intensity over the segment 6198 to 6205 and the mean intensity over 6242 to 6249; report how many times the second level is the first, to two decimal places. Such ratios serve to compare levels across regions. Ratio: 0.86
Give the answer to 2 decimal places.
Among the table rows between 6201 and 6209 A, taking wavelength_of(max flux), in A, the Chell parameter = 6205.54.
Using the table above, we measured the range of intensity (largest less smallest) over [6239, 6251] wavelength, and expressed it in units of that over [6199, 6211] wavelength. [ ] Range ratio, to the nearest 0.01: 1.42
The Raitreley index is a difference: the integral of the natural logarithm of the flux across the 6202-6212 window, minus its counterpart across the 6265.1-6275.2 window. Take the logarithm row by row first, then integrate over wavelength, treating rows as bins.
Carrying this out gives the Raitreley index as -1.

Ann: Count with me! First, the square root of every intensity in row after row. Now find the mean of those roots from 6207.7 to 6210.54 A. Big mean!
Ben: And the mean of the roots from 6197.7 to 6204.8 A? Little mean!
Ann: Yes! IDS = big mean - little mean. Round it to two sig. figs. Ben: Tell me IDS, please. -0.30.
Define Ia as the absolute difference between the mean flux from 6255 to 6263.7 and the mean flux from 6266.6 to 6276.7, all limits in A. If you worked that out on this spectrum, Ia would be 1.2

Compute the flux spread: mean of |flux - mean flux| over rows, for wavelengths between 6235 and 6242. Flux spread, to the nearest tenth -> 2.3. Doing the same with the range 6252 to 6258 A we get 2.4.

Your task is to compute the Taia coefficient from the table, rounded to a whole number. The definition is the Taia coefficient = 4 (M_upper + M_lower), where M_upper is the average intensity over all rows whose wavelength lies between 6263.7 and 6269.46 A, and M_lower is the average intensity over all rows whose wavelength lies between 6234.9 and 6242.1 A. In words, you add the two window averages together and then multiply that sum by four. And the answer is 181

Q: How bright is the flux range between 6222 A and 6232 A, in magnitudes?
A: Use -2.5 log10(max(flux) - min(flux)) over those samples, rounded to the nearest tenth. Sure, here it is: -2.6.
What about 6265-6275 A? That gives -2.2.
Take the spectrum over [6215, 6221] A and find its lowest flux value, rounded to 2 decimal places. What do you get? 20.35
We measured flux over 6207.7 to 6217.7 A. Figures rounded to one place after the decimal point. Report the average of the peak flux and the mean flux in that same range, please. 21.9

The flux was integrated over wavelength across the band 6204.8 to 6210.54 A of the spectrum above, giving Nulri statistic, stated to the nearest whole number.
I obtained 119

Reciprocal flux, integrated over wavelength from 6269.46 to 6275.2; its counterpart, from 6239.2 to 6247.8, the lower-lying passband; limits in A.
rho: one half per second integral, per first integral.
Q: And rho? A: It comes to 3.9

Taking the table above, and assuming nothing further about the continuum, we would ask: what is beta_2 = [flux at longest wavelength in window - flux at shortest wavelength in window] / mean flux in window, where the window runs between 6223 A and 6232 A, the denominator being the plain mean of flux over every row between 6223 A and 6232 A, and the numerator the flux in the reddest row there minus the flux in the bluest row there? 0.16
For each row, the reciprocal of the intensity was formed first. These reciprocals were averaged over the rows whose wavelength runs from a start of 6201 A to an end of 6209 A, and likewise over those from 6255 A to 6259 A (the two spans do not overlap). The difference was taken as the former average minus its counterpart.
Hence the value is 0.003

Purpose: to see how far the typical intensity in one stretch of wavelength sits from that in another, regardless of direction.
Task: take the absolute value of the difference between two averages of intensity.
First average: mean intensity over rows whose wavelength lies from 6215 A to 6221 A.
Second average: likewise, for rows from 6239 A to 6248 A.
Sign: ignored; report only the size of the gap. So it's 3.3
